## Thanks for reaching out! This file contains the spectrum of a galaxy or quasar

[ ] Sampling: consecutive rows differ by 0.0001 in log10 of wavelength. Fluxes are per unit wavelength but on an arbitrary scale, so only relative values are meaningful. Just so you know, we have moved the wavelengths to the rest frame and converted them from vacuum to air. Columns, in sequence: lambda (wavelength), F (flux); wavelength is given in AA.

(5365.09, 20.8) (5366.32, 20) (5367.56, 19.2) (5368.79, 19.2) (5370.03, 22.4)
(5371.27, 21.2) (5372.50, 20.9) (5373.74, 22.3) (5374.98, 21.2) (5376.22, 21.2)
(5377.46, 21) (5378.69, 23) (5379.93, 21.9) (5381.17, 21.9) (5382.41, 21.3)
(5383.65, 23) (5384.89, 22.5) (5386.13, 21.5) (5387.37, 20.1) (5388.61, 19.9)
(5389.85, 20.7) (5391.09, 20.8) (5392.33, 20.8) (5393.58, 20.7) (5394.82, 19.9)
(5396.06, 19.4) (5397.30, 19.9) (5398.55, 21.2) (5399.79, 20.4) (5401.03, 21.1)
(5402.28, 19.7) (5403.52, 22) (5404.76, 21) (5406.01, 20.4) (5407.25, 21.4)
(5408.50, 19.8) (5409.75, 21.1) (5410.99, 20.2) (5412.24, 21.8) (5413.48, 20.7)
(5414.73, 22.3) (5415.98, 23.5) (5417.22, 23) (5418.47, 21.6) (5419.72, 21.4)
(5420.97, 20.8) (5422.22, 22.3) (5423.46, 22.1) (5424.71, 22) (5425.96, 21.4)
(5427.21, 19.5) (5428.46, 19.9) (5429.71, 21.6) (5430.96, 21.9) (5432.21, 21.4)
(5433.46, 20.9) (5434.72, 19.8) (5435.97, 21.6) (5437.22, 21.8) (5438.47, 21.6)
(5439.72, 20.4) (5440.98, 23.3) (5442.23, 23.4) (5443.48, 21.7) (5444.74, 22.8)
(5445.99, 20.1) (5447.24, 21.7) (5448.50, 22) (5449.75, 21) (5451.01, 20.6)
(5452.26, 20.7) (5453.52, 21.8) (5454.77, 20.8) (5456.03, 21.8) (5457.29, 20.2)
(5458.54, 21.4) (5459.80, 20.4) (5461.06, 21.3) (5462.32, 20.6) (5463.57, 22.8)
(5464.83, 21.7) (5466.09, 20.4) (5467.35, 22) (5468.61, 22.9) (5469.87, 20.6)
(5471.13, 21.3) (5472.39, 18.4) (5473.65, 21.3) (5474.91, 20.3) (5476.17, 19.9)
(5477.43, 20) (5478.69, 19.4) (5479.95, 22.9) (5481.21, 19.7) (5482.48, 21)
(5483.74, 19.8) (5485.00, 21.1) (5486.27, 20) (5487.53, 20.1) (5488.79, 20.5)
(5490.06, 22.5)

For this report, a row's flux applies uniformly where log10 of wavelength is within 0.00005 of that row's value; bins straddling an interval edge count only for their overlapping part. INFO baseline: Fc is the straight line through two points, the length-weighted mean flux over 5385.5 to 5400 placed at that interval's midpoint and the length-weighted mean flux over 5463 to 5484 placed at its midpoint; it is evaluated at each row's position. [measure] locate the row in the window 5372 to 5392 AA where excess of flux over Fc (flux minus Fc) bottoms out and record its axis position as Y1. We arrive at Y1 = 5388.61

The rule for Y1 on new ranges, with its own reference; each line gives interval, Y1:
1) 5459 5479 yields 5472.39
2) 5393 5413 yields 5396.06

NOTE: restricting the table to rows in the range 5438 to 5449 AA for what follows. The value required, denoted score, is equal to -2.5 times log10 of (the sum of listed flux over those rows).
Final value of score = -5.74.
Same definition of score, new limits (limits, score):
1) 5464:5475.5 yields -5.69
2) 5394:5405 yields -5.67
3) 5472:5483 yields -5.66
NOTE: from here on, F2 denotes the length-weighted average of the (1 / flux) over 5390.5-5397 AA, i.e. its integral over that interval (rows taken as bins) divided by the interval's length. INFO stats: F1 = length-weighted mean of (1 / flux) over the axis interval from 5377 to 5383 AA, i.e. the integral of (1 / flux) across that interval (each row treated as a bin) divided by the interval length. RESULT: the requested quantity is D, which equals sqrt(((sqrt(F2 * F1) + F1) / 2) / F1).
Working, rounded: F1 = 0.0459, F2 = 0.0493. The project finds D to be 1.009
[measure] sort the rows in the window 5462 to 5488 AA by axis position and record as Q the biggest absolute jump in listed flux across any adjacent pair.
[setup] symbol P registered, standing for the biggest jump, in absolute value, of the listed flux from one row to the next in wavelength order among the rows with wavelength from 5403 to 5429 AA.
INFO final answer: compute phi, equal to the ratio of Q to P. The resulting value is 1.84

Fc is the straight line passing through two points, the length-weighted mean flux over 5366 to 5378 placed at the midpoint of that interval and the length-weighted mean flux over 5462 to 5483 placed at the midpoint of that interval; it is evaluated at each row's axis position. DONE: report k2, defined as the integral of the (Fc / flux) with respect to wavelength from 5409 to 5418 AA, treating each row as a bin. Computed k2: 9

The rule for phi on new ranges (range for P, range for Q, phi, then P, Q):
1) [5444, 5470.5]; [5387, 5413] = 0.85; 2.70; 2.3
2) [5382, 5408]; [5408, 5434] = 0.83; 2.30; 1.9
